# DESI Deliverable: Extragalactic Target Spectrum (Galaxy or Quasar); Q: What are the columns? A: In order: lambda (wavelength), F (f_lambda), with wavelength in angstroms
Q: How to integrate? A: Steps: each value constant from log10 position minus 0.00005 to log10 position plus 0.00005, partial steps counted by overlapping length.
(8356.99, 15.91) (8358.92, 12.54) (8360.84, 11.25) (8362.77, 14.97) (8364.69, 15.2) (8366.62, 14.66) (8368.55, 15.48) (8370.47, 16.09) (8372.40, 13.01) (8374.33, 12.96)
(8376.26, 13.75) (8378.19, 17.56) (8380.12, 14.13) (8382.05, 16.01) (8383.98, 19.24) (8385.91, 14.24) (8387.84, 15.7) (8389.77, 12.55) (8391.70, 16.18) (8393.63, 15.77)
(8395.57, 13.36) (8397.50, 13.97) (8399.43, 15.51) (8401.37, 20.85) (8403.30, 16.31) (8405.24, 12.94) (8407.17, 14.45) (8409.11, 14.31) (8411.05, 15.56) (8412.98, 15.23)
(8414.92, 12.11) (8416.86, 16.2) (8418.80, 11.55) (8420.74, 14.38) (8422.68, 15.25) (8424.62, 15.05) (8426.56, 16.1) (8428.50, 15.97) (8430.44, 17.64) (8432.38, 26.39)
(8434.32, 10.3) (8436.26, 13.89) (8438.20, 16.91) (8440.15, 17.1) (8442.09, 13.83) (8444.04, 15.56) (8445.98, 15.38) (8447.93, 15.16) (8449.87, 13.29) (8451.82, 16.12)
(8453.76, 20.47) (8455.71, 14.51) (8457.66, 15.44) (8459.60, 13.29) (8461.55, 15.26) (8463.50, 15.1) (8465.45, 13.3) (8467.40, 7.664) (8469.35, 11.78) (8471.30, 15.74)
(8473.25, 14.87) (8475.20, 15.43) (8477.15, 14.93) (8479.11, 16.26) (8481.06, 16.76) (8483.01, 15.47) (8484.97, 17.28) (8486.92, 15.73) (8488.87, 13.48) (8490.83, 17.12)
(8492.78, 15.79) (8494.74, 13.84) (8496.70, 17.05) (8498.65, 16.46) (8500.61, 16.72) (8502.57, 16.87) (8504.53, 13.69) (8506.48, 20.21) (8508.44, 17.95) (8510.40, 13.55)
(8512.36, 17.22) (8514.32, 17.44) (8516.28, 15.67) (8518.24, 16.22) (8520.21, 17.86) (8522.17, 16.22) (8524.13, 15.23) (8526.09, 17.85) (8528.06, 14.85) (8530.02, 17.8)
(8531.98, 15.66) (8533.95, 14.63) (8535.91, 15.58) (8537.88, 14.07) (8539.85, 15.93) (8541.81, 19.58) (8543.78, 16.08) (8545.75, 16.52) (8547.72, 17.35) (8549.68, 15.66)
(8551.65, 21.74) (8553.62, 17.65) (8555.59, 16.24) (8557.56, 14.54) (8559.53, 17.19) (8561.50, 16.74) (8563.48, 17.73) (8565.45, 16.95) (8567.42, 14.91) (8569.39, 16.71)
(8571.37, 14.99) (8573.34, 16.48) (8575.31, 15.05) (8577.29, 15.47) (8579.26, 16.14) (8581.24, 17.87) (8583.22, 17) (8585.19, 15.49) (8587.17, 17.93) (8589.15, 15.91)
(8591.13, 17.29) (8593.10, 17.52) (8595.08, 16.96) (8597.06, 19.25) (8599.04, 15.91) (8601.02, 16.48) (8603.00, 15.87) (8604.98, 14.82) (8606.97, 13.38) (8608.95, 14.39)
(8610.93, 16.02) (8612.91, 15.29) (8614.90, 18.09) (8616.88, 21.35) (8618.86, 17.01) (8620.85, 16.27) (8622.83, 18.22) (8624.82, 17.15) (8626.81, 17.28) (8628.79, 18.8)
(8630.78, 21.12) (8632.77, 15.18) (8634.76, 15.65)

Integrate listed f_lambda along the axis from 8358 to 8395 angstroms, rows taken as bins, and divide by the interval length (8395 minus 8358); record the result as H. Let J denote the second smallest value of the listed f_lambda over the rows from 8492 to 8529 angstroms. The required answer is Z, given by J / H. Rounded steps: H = 14.8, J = 13.69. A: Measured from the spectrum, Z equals 0.93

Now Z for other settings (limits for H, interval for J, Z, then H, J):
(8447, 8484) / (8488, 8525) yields 0.92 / 14.8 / 13.55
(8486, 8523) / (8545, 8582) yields 0.92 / 16.3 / 14.91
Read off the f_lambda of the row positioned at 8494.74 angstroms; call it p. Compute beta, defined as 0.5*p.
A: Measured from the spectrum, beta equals 6.92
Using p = 13.84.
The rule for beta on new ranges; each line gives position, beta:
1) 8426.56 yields 8.05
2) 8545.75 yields 8.26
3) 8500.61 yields 8.36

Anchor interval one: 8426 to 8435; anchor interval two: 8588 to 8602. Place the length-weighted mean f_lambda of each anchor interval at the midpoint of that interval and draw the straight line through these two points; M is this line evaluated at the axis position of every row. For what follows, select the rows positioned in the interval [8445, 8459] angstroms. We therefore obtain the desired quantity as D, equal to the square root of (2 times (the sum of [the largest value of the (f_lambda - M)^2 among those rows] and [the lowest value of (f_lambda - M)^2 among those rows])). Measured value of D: 6.3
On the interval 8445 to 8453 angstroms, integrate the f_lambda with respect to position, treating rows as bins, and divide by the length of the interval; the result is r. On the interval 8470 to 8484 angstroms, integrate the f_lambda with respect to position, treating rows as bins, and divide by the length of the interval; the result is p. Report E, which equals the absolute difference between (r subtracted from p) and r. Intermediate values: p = 15.5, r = 15.1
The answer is 14.8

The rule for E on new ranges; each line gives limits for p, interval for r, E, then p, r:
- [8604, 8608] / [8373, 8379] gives 15.1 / 14.1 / 14.6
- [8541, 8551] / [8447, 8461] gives 13.8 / 17.2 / 15.5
